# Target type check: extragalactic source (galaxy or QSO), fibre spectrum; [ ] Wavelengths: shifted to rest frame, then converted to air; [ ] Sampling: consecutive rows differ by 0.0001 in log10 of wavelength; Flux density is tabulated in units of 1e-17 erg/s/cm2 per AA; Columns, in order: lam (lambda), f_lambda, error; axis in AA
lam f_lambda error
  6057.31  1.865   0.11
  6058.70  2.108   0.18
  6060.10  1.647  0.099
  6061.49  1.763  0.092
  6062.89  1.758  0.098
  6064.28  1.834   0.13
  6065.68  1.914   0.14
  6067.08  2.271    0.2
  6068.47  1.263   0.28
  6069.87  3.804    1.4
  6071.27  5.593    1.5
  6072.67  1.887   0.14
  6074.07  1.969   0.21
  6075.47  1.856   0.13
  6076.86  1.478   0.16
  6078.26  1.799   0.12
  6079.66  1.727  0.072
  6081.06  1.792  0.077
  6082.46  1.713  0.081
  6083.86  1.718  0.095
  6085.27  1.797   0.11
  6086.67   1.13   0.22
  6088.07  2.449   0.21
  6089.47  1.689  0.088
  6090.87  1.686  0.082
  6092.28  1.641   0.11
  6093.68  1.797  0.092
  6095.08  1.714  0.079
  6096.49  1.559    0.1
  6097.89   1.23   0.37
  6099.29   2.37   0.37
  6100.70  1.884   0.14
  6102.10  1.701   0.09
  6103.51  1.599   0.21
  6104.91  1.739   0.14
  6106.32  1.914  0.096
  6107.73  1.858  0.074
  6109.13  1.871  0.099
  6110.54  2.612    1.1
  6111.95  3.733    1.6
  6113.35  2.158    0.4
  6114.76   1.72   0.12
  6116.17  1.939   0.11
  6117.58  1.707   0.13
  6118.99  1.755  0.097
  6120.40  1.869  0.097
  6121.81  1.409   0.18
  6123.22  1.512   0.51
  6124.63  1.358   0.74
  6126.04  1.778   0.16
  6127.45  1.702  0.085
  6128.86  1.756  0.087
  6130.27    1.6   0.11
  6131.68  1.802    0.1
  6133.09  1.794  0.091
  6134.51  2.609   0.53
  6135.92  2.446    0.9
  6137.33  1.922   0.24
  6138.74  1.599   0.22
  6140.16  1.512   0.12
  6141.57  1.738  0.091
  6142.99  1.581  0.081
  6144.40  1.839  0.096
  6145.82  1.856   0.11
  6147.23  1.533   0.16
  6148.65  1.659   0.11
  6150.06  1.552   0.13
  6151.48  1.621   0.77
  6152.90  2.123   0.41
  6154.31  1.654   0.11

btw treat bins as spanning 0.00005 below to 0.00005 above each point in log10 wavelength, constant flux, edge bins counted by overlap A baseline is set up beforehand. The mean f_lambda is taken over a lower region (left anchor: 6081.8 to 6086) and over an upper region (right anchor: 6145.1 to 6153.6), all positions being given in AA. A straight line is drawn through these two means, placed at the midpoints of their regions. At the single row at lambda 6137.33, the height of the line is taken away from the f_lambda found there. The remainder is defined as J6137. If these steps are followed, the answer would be 0.2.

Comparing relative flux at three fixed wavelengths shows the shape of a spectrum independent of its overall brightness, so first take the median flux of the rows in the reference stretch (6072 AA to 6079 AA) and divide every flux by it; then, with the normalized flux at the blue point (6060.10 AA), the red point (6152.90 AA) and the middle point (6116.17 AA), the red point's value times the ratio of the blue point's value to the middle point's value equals 0.97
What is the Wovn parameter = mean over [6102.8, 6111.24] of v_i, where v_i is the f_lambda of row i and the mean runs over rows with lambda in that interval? 1.93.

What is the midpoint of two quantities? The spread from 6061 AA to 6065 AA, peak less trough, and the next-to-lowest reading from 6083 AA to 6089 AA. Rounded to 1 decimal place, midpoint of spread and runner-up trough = 0.9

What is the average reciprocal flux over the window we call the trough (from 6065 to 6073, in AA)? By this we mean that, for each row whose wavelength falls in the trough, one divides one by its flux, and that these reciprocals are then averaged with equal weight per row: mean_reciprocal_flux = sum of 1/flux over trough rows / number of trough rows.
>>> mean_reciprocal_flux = 0.45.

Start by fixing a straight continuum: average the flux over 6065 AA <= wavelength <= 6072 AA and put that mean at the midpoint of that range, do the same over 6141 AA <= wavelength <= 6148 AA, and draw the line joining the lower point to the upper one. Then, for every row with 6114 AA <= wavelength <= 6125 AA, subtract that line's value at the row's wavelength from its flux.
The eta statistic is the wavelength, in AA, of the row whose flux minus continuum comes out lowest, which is 6124.63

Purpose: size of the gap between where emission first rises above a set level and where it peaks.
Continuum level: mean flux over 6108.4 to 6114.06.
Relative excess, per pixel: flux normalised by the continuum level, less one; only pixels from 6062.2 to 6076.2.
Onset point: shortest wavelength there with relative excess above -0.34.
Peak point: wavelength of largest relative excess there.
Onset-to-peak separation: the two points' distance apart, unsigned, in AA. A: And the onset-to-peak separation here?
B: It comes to 8.4 AA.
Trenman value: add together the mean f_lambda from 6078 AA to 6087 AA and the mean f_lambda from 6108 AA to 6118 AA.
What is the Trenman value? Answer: 3.9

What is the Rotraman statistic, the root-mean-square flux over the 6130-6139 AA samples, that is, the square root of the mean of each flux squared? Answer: 2.00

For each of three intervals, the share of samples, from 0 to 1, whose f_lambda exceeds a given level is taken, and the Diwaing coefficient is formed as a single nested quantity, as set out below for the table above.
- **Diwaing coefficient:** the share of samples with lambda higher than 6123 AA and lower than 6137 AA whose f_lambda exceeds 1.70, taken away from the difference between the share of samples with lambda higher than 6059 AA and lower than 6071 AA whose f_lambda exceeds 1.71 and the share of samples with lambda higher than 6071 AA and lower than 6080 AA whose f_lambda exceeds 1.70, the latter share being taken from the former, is -0.81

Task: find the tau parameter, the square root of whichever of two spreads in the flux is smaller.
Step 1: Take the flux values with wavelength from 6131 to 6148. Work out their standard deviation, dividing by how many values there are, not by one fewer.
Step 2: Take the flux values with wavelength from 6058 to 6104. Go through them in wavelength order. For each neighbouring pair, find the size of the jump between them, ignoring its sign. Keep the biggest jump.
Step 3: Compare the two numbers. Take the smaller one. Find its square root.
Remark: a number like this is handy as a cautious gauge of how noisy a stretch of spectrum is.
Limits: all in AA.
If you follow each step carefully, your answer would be 0.6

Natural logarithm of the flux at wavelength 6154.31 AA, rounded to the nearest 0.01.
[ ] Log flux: 0.50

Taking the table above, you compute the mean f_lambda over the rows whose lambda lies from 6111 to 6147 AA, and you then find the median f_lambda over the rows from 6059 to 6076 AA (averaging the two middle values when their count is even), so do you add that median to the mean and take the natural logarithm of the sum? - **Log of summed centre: 1.32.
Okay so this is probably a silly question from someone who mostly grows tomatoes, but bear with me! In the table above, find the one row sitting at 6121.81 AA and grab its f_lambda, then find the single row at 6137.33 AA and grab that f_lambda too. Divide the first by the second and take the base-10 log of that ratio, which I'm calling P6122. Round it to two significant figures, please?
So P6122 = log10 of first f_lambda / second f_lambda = -0.13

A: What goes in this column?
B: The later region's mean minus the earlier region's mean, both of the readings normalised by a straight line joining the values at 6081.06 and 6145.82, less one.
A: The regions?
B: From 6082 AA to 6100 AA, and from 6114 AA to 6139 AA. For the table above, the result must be 0.02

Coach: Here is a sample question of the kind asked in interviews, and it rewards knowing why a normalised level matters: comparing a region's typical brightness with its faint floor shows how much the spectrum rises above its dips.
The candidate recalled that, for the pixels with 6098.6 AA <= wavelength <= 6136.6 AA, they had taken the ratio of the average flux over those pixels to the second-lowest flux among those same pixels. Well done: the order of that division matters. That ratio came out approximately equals 1.37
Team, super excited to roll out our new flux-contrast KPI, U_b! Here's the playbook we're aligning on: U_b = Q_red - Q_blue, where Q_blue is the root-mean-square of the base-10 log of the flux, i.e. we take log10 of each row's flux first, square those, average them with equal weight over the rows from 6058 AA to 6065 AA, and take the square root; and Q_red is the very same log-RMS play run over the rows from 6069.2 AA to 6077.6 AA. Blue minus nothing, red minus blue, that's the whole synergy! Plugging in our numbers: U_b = 0.18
